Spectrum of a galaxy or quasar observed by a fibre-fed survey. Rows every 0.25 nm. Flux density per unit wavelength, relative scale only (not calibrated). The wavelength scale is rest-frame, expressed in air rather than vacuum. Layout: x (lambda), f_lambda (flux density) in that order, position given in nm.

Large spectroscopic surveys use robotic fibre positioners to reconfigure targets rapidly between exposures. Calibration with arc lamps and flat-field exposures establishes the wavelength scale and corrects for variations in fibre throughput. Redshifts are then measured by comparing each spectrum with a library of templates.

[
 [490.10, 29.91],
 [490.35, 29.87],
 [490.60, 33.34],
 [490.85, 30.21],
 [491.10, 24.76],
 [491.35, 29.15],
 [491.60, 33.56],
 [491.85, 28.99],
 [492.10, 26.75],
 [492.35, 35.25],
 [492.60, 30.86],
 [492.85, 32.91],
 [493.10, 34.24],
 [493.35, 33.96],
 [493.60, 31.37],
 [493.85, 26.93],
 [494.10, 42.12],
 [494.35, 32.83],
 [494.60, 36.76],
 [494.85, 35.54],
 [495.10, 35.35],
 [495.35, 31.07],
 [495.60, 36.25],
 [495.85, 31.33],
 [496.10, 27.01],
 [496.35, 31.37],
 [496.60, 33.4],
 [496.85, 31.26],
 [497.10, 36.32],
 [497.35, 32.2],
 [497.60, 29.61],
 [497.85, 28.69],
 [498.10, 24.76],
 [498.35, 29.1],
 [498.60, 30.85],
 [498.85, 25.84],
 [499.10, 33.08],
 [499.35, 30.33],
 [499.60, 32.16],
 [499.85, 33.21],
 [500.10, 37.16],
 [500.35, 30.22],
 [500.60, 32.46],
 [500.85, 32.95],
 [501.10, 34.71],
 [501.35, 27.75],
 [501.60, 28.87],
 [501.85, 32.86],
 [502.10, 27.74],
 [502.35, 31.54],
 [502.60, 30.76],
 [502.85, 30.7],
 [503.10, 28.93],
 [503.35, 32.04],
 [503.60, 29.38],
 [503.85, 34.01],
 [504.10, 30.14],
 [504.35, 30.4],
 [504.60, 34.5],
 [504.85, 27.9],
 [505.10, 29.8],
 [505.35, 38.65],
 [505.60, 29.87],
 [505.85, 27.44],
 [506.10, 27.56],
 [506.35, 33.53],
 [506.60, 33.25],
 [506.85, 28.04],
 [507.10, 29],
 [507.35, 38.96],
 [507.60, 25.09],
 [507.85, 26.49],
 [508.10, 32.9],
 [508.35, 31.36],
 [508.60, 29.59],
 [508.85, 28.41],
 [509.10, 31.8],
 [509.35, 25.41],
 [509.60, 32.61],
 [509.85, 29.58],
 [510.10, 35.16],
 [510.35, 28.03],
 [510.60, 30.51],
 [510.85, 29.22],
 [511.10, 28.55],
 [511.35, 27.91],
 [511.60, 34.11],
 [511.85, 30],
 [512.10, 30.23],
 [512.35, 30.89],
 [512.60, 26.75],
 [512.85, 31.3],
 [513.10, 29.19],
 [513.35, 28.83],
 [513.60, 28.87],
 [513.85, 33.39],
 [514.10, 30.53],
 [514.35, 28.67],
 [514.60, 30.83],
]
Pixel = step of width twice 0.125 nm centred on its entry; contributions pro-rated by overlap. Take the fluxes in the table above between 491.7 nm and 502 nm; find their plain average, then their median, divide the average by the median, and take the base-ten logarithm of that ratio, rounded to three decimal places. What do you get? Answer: -0.003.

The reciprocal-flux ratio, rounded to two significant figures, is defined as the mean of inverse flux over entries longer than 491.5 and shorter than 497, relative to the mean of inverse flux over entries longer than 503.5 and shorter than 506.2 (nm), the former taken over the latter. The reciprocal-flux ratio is 0.95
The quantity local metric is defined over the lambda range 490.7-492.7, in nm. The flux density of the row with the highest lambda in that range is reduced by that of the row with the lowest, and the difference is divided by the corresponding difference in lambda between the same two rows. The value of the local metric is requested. 0.4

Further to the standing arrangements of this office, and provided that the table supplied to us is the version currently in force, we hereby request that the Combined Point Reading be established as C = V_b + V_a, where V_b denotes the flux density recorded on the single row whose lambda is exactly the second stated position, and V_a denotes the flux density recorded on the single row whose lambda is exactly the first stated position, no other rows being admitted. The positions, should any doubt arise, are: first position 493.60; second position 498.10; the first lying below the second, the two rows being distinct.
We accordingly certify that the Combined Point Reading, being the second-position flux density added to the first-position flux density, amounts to 56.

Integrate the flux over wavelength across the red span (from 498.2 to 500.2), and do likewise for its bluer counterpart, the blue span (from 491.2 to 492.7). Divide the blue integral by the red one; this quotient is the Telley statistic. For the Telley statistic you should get 0.73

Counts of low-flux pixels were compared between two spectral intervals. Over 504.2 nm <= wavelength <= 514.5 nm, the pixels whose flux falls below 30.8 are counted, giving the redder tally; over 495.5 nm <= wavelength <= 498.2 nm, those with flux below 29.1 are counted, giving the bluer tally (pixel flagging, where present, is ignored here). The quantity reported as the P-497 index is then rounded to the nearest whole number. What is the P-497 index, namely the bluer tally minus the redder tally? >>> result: -24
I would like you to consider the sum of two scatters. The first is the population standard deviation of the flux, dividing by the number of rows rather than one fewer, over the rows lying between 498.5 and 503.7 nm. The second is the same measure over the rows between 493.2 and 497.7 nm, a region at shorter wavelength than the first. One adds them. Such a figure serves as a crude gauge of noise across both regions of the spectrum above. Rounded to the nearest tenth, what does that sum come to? 6.1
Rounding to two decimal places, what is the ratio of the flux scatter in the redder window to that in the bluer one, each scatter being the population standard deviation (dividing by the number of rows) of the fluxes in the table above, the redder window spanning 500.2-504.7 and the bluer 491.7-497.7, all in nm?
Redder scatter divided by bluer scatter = 0.60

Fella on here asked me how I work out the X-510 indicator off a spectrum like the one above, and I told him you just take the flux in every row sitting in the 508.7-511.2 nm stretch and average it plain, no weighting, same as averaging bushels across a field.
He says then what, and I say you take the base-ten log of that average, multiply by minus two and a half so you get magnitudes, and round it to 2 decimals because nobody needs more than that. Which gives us -3.69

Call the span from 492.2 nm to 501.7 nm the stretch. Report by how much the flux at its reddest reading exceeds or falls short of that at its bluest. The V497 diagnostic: -6.4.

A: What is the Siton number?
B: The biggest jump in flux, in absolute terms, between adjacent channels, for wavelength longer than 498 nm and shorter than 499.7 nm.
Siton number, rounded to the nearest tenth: 7.2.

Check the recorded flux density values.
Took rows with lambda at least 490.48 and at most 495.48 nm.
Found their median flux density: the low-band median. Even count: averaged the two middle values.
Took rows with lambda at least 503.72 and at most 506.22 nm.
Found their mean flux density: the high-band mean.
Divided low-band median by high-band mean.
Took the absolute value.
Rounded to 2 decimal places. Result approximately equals 1.06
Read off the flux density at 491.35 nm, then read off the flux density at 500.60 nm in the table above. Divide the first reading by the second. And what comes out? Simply 0.9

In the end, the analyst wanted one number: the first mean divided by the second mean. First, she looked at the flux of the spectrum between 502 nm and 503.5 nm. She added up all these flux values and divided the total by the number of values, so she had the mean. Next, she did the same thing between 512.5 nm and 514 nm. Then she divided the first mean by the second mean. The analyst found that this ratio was 1.02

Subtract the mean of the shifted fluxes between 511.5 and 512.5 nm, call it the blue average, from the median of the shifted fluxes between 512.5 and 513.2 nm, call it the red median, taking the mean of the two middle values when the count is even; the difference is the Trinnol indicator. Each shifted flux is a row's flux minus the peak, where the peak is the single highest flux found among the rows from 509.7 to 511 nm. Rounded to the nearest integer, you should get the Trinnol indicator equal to -2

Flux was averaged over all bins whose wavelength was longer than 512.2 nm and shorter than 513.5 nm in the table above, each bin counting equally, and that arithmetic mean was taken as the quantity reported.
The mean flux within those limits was 29.4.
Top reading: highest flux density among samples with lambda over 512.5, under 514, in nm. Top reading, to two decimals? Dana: 33.39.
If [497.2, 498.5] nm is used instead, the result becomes 32.20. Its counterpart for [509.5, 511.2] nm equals 35.16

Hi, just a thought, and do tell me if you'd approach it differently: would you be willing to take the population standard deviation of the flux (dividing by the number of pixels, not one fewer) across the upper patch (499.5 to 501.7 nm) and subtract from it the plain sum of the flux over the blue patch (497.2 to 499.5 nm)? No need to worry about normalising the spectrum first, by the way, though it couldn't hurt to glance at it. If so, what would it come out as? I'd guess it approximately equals -262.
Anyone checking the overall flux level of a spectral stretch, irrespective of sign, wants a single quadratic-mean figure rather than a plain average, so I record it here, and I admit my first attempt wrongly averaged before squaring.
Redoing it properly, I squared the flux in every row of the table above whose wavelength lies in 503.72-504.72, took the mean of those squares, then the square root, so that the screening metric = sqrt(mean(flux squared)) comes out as 32.3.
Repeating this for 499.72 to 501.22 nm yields 33.5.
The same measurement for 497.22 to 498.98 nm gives 28.8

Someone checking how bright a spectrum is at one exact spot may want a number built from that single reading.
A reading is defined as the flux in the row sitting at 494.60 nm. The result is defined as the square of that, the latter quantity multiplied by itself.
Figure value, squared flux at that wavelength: 1351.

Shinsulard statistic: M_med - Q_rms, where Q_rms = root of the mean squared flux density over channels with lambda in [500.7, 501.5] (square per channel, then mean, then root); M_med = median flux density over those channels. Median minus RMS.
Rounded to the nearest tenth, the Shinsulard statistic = 1.0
